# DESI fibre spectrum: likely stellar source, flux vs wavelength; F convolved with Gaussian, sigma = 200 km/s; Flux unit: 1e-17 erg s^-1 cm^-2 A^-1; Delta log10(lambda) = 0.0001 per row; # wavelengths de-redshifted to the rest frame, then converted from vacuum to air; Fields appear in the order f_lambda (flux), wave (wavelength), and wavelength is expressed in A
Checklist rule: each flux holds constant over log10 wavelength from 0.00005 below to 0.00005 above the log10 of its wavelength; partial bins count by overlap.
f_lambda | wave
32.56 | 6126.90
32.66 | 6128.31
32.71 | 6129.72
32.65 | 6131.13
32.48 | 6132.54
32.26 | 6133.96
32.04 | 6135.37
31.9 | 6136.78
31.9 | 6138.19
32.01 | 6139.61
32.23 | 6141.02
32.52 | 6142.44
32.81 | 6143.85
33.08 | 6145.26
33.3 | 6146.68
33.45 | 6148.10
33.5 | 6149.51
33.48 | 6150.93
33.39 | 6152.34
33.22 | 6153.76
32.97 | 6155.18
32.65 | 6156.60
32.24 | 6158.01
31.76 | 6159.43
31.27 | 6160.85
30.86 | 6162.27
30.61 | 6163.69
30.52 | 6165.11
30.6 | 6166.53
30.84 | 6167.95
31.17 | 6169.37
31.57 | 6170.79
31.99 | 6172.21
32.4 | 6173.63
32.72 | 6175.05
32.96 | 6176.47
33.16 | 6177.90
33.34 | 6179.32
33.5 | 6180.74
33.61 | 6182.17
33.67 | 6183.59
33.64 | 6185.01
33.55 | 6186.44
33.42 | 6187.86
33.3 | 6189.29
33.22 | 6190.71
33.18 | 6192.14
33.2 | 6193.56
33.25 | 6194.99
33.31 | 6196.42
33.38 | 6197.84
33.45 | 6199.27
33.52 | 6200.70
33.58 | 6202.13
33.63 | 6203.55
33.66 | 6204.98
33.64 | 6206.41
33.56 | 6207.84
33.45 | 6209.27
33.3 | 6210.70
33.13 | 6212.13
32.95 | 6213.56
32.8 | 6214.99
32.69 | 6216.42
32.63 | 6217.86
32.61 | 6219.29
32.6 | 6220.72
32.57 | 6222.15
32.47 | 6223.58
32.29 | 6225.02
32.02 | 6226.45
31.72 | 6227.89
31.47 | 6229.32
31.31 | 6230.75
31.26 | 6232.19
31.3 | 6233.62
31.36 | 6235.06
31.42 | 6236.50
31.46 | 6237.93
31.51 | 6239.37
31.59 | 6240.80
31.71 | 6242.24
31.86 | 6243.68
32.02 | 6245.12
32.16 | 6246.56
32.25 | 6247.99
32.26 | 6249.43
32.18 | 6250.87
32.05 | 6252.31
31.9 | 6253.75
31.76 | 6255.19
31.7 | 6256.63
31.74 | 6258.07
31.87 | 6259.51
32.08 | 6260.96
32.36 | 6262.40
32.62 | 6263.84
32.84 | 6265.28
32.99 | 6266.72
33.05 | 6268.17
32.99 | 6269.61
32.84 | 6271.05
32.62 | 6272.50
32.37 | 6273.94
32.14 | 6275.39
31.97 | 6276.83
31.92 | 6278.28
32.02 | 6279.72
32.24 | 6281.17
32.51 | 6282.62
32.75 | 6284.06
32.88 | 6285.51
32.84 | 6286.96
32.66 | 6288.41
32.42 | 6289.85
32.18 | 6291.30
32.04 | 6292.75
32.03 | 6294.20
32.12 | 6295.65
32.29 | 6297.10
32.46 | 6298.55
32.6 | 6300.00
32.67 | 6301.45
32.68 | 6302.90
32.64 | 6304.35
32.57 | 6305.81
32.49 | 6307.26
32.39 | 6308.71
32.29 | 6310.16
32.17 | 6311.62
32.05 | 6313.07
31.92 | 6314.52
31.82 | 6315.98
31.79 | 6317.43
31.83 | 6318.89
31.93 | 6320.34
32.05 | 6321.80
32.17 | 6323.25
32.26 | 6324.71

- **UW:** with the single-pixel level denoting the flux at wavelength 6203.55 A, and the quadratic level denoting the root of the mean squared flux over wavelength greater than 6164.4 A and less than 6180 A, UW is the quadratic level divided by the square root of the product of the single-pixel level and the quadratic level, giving 0.97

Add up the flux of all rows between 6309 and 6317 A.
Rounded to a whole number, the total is 160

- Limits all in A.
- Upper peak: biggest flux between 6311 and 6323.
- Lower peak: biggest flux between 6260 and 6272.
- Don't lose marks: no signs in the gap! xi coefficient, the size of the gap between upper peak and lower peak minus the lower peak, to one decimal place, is -32.2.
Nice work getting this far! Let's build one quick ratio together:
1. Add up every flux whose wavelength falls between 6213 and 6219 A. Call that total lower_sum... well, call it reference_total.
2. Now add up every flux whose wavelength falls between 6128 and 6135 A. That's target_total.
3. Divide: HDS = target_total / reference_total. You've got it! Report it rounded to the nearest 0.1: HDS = 1.2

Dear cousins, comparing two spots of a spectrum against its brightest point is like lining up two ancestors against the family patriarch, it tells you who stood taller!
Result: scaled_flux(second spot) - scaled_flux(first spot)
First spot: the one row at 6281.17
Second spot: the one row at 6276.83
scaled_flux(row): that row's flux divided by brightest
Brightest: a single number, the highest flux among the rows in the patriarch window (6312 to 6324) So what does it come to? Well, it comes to -0.01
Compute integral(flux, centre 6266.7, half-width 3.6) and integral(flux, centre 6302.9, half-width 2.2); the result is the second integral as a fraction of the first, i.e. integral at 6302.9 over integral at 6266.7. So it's 0.6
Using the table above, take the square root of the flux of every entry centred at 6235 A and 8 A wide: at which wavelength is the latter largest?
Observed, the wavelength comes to 6237.93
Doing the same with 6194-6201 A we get 6200.70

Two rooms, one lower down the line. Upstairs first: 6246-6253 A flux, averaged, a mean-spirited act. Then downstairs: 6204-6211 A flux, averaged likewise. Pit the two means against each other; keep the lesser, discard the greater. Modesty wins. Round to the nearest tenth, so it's 32.2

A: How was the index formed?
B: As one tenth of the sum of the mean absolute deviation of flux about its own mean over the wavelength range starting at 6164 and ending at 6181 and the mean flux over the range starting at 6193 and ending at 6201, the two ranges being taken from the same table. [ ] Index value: 3.43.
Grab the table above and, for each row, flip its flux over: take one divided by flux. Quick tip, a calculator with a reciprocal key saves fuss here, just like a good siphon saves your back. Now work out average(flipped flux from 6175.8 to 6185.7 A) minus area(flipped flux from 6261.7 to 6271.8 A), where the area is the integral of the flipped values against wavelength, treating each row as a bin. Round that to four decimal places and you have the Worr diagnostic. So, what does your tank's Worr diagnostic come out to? -0.2779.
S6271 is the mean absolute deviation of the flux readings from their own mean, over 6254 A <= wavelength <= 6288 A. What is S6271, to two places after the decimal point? 0.40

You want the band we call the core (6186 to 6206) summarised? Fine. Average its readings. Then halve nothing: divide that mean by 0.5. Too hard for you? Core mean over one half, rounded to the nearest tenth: 66.8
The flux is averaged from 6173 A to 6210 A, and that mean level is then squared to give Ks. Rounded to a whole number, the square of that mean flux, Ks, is 1113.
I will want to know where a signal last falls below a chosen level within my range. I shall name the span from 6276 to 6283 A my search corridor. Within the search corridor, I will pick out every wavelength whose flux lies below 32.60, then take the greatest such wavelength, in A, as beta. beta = 6282.62 A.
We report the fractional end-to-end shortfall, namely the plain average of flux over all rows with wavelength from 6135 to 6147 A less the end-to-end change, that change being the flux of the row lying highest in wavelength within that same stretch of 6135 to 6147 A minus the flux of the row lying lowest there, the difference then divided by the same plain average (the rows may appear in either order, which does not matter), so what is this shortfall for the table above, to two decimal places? 0.96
